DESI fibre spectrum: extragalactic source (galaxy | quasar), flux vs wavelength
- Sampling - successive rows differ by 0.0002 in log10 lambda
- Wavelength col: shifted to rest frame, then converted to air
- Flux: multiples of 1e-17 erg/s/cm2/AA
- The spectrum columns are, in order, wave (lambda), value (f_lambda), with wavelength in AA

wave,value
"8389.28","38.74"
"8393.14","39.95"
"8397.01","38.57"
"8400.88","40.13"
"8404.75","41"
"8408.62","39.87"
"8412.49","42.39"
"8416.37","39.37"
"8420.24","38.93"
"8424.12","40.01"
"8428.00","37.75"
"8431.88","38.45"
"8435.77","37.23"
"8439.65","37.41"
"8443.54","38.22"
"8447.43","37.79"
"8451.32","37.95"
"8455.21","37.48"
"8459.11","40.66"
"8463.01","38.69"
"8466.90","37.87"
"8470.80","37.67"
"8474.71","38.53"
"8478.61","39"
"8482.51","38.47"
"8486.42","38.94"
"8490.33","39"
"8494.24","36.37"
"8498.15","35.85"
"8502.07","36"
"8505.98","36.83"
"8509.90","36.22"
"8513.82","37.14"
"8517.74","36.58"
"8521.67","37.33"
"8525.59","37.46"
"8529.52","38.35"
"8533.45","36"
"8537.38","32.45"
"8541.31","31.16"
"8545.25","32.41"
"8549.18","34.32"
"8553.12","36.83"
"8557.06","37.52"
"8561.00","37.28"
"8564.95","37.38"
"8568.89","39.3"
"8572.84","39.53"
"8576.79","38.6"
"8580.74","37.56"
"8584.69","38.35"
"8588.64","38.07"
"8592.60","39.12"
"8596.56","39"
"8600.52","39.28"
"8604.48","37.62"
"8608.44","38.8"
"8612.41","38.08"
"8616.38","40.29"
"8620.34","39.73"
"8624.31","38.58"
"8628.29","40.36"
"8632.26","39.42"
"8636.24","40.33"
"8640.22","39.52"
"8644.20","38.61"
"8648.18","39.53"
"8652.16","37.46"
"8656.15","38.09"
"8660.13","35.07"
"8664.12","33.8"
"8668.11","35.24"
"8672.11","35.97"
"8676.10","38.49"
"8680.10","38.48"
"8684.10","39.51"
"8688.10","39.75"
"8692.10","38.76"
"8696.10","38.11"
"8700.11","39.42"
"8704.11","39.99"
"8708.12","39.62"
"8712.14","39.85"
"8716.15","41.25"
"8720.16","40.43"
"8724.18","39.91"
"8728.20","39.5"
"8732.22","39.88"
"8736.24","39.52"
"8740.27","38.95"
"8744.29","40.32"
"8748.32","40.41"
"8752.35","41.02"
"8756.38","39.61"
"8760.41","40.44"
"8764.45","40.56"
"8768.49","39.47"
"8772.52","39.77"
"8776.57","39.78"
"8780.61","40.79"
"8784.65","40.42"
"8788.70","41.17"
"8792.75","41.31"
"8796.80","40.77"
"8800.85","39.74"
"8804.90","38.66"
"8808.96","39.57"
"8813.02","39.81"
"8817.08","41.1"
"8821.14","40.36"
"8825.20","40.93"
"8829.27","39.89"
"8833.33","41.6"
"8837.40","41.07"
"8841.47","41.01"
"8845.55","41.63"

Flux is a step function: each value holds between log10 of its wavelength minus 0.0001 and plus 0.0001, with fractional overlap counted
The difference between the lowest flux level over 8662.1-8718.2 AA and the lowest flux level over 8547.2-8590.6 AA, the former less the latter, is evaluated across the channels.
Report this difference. -1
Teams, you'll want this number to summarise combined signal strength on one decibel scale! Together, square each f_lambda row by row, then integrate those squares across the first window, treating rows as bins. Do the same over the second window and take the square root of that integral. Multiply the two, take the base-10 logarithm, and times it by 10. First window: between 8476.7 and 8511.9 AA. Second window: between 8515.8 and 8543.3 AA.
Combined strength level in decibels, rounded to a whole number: 70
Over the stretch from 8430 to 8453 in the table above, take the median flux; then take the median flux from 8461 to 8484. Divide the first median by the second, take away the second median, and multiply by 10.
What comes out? -375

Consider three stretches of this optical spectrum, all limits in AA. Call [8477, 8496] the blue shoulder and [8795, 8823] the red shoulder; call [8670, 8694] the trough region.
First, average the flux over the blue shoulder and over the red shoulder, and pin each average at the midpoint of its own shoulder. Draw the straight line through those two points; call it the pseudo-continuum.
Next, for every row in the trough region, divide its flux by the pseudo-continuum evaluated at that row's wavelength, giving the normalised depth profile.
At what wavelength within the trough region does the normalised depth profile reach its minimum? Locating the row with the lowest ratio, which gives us 8672.11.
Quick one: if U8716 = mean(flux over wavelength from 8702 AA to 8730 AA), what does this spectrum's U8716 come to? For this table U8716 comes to 40.1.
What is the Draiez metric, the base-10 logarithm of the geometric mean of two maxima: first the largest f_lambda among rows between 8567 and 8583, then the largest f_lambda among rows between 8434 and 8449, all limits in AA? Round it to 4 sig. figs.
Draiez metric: 1.590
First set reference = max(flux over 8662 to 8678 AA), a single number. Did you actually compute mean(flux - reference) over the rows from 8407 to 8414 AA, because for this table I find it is 2.6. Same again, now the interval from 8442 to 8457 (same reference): -0.6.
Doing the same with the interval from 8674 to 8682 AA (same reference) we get 0.0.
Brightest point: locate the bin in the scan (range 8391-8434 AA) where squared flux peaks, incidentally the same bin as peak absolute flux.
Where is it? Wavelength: 8412.49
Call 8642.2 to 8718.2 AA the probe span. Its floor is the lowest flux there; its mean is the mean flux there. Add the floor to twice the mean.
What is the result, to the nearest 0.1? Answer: 110.3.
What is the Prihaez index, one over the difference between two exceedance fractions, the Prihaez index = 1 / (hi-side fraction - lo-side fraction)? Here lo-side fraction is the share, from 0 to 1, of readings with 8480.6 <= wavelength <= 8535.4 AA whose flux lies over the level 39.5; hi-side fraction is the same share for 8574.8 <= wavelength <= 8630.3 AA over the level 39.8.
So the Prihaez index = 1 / 7.0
